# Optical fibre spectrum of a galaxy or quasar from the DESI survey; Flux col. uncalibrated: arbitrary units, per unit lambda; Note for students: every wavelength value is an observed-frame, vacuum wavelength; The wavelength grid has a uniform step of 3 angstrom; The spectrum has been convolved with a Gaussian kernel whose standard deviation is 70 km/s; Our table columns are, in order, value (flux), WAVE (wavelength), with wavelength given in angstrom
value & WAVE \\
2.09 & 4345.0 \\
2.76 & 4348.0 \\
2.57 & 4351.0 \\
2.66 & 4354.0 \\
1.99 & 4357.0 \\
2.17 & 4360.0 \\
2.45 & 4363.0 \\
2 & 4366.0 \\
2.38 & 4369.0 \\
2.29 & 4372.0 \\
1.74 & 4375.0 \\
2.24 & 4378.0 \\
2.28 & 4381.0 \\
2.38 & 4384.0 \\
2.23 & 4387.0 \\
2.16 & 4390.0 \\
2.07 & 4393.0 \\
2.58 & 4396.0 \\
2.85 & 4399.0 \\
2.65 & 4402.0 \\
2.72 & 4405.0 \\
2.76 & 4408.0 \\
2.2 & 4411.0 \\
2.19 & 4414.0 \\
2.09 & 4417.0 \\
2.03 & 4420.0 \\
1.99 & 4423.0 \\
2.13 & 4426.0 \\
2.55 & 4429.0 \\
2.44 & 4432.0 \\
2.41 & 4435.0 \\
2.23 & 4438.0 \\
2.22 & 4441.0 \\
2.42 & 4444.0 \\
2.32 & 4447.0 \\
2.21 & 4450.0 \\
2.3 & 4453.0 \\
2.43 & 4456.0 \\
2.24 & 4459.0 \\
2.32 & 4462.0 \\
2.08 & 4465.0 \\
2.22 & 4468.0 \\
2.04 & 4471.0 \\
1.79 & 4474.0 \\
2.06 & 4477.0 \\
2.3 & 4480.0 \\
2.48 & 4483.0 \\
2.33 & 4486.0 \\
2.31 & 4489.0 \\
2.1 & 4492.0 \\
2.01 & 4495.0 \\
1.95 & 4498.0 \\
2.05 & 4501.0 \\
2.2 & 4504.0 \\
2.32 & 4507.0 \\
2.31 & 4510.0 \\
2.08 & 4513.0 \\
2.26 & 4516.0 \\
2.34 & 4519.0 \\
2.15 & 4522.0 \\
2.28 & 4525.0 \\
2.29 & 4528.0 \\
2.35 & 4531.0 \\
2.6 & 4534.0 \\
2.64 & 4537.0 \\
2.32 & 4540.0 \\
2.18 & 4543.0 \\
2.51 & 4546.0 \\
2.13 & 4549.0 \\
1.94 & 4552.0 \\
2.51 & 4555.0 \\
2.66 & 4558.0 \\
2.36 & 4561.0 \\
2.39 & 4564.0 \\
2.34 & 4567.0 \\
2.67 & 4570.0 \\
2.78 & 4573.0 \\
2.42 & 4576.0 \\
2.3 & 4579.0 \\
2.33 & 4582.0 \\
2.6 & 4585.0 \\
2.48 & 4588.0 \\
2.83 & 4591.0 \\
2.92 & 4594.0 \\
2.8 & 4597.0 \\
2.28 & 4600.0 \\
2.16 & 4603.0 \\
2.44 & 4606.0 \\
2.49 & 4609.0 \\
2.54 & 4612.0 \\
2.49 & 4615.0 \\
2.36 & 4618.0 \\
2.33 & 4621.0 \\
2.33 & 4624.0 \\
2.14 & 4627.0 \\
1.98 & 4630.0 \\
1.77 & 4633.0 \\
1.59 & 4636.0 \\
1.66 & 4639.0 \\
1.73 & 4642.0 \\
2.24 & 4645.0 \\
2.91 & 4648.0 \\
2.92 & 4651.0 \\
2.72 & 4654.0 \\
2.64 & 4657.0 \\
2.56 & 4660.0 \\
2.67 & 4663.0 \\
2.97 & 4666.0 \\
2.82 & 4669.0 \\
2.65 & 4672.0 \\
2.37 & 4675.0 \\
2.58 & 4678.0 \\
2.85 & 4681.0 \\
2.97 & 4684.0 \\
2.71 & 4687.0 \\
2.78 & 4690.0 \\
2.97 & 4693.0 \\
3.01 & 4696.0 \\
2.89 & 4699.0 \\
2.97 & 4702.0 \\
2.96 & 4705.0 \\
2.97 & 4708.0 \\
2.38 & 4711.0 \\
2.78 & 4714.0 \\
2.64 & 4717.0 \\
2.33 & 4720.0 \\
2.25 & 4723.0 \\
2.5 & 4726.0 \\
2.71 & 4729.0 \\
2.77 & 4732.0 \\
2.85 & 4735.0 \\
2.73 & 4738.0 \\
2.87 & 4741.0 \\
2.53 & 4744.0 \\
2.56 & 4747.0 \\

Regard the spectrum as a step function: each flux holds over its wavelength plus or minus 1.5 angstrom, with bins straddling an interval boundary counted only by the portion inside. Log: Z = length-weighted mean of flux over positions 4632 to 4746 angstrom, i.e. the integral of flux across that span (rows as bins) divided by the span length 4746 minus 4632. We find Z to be 2.61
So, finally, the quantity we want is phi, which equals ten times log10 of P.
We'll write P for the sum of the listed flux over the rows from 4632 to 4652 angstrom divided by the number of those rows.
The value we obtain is 3.3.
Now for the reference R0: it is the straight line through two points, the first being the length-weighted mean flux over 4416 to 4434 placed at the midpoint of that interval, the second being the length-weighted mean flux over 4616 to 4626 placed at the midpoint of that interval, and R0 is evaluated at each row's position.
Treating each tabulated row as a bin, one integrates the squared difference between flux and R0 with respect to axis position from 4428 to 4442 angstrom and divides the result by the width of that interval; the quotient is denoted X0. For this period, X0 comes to 0.04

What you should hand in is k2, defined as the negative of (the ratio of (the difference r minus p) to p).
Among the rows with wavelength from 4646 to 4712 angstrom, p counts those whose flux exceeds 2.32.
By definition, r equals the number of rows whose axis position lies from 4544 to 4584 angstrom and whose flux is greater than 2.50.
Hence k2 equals 0.77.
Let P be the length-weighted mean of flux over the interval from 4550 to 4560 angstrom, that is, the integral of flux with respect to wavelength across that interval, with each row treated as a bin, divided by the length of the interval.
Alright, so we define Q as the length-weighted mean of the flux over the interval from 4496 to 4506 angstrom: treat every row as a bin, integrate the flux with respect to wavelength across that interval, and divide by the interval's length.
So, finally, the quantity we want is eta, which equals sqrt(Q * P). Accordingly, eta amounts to 2.21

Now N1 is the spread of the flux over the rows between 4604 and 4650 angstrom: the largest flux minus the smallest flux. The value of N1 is 1.3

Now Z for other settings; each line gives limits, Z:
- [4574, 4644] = 2.31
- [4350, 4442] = 2.31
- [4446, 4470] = 2.26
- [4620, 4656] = 2.20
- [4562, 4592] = 2.51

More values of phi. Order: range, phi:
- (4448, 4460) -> 3.6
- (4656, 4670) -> 4.4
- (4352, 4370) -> 3.6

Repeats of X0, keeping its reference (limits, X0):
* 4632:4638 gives 0.46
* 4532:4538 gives 0.10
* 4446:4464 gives 0.01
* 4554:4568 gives 0.04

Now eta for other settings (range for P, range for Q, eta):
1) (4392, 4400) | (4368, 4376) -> 2.32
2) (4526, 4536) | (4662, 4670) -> 2.62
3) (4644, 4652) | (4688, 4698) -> 2.80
